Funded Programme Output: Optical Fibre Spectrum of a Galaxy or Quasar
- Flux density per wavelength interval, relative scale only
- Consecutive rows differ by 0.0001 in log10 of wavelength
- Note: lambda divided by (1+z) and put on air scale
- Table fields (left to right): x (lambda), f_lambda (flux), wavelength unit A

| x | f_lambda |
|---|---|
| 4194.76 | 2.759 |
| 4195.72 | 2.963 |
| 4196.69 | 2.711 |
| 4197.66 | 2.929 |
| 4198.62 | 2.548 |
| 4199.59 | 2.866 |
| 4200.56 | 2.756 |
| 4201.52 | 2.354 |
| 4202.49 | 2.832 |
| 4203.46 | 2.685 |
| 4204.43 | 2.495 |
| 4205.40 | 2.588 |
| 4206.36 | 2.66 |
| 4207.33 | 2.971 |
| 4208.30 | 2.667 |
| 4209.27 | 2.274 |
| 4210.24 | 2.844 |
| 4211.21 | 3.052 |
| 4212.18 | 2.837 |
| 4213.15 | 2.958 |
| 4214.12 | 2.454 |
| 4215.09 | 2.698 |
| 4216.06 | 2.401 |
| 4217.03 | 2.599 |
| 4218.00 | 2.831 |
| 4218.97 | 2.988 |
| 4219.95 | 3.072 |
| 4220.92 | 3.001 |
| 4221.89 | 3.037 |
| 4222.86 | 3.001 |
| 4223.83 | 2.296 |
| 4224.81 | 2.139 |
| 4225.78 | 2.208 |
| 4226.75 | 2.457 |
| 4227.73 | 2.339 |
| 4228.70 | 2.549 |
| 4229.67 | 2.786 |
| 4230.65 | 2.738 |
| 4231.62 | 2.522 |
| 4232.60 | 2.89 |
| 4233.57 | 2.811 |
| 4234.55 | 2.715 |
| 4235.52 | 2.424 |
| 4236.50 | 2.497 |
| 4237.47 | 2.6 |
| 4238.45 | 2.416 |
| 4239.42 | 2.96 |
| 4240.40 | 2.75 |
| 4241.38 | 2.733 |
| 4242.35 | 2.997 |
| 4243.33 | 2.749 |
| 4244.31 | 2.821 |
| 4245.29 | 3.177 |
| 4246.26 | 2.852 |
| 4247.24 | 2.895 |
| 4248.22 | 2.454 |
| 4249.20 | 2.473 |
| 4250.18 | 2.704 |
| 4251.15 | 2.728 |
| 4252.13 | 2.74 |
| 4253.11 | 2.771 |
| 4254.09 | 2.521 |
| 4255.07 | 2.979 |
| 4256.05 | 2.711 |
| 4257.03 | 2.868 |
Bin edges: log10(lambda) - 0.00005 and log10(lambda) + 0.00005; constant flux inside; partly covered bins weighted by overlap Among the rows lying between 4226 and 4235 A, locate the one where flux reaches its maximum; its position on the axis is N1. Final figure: 4232.60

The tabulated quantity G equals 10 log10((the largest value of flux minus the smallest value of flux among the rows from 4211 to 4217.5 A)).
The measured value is -1.9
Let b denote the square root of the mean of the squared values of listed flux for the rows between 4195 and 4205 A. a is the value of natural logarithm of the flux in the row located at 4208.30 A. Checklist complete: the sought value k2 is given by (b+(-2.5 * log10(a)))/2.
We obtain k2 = 1.37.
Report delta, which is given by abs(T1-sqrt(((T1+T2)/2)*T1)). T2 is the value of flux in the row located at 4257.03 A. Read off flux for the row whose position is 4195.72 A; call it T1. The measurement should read 0.024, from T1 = 2.963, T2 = 2.868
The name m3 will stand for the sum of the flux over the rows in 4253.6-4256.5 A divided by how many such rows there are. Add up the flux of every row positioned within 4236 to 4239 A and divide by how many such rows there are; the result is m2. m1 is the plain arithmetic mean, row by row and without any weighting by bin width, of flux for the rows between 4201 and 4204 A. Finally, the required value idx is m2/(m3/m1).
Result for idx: 2.40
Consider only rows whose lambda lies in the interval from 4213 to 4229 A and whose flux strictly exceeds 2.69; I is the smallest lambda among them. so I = 4213.15 A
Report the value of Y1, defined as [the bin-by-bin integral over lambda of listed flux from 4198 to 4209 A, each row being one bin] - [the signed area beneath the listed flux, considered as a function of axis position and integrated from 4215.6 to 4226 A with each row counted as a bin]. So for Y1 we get 1.3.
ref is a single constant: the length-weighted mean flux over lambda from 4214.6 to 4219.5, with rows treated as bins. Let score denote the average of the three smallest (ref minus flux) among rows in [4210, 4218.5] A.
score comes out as -0.25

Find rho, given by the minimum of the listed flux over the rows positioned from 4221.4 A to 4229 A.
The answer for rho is 2.139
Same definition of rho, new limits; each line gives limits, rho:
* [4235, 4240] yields 2.416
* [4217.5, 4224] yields 2.296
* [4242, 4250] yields 2.454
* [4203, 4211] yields 2.274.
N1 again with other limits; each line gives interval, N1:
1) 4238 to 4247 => 4245.29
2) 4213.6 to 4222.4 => 4219.95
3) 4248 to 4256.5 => 4255.07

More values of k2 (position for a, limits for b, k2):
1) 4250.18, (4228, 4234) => 1.36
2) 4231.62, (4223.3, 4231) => 1.27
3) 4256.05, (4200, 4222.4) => 1.38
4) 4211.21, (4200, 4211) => 1.27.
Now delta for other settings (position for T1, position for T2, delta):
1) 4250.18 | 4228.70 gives 0.039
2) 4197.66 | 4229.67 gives 0.036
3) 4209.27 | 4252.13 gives 0.114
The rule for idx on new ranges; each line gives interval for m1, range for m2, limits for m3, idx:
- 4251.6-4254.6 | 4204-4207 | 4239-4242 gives 2.46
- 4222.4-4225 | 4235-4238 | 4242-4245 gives 2.18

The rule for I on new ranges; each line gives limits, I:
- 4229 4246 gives 4229.67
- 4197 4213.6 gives 4197.66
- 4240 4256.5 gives 4240.40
